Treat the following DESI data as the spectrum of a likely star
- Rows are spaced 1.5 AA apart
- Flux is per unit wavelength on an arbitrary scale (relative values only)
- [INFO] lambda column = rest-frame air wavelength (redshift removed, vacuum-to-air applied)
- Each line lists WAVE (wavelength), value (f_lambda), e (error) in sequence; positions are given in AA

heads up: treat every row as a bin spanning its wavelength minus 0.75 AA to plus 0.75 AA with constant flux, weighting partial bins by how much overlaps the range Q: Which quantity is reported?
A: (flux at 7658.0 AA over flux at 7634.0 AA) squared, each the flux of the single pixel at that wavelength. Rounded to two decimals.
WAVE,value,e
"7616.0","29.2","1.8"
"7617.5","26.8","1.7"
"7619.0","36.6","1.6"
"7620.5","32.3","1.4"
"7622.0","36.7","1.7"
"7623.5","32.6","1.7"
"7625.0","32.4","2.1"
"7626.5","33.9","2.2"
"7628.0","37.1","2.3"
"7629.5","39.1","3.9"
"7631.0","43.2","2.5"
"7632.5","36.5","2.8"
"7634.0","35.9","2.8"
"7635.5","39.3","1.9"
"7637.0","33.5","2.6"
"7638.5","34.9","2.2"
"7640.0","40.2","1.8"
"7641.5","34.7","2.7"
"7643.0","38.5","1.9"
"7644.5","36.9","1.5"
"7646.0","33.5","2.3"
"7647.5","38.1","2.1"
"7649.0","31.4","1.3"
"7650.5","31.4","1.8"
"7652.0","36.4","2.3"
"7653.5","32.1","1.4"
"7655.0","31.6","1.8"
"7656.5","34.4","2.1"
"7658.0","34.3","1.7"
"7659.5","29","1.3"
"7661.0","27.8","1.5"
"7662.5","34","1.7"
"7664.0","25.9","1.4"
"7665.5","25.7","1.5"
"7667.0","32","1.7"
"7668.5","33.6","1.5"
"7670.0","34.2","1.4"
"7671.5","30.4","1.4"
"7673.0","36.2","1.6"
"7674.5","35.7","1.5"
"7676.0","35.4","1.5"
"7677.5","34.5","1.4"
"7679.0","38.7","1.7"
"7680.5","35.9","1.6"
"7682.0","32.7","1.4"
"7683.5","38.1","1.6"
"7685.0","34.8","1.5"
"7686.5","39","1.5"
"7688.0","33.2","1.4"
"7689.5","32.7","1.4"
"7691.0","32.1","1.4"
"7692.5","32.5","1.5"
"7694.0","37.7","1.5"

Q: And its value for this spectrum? 0.91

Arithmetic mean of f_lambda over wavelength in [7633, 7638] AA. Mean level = 36.2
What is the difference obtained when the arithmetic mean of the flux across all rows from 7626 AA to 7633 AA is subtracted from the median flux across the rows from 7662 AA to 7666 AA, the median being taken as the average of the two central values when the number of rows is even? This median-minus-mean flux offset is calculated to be -12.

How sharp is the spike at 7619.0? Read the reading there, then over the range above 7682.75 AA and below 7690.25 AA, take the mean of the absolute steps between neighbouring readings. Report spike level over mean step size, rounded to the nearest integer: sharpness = 11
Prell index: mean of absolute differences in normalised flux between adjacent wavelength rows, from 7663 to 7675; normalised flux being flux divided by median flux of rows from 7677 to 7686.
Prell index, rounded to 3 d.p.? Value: 0.076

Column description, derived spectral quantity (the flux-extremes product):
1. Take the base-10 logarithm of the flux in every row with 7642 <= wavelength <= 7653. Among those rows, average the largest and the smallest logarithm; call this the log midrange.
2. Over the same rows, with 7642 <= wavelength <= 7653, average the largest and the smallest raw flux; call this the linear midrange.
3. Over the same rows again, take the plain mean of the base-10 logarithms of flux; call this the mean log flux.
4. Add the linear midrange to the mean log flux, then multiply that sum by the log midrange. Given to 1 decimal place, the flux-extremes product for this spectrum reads 56.2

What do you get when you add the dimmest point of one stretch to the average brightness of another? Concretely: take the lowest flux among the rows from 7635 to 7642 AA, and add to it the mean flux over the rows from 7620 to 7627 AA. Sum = 67.1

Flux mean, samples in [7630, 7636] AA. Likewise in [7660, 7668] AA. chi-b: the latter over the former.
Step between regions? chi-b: 0.75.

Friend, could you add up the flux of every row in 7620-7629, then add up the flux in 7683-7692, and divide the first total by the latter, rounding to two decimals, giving 0.98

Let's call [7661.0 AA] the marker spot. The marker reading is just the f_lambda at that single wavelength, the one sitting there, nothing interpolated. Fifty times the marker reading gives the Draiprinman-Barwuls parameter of 1390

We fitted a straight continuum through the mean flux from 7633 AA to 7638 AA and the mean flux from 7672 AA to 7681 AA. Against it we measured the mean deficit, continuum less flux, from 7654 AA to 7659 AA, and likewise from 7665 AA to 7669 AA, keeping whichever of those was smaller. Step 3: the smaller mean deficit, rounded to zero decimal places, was 3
